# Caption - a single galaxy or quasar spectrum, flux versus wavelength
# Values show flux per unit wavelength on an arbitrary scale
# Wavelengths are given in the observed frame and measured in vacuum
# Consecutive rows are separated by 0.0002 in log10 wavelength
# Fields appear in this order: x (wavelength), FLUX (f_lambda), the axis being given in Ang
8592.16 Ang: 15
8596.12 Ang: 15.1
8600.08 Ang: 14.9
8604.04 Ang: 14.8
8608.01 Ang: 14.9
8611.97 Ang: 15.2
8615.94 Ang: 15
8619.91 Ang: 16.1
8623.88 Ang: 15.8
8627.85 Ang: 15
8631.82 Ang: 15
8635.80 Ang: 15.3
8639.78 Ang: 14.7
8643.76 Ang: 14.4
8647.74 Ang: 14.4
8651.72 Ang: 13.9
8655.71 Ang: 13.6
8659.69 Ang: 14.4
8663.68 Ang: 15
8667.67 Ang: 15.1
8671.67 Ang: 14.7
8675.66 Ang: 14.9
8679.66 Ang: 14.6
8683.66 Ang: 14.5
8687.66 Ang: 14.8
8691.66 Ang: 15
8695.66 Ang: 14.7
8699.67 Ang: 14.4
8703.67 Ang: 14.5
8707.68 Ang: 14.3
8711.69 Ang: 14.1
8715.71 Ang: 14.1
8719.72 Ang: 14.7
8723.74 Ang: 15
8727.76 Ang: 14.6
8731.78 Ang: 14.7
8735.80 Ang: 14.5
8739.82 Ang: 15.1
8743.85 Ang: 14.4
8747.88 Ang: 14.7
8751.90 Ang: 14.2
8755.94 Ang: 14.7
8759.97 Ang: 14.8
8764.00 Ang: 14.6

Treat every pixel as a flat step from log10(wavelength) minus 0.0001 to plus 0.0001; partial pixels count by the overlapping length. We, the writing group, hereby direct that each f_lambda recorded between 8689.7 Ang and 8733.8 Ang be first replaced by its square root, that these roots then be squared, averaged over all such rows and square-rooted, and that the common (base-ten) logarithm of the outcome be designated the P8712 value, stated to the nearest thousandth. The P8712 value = 0.581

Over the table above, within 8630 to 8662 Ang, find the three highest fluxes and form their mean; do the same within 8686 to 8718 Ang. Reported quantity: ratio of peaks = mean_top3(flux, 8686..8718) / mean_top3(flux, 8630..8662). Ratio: 0.989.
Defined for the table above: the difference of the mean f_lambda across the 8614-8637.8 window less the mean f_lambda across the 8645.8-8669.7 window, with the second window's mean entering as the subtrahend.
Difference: 1.0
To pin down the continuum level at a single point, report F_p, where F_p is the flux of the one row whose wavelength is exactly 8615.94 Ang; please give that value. 15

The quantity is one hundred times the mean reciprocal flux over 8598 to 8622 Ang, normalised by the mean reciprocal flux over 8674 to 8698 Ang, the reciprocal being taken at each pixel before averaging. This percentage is 97.4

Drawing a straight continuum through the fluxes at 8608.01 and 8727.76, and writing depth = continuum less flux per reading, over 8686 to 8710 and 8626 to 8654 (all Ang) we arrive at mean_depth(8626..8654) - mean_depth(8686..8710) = 0.1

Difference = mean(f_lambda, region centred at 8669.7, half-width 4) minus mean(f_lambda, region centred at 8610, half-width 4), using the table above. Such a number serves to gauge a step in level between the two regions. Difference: -0.15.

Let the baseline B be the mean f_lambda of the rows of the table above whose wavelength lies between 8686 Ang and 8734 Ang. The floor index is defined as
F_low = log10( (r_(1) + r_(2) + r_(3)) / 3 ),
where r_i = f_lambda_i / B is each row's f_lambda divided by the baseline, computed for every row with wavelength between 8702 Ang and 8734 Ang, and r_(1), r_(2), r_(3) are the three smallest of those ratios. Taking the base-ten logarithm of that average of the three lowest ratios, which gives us -0.012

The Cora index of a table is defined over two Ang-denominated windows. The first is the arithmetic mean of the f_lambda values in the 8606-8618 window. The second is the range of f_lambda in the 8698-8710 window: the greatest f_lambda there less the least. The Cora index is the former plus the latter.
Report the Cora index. 15.2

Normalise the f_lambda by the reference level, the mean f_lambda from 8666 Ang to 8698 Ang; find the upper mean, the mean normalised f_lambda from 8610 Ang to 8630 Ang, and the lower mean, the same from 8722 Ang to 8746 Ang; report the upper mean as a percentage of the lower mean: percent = 104.8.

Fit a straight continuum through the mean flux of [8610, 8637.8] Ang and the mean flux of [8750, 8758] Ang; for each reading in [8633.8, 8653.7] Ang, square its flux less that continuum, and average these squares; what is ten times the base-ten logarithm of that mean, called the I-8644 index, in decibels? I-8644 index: -2.1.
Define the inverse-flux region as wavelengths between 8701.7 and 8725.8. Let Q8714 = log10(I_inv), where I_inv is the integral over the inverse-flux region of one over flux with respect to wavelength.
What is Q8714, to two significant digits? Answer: 0.22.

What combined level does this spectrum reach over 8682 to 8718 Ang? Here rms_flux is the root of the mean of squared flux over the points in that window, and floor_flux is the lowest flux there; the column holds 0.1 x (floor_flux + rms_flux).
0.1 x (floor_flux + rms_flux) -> 2.86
